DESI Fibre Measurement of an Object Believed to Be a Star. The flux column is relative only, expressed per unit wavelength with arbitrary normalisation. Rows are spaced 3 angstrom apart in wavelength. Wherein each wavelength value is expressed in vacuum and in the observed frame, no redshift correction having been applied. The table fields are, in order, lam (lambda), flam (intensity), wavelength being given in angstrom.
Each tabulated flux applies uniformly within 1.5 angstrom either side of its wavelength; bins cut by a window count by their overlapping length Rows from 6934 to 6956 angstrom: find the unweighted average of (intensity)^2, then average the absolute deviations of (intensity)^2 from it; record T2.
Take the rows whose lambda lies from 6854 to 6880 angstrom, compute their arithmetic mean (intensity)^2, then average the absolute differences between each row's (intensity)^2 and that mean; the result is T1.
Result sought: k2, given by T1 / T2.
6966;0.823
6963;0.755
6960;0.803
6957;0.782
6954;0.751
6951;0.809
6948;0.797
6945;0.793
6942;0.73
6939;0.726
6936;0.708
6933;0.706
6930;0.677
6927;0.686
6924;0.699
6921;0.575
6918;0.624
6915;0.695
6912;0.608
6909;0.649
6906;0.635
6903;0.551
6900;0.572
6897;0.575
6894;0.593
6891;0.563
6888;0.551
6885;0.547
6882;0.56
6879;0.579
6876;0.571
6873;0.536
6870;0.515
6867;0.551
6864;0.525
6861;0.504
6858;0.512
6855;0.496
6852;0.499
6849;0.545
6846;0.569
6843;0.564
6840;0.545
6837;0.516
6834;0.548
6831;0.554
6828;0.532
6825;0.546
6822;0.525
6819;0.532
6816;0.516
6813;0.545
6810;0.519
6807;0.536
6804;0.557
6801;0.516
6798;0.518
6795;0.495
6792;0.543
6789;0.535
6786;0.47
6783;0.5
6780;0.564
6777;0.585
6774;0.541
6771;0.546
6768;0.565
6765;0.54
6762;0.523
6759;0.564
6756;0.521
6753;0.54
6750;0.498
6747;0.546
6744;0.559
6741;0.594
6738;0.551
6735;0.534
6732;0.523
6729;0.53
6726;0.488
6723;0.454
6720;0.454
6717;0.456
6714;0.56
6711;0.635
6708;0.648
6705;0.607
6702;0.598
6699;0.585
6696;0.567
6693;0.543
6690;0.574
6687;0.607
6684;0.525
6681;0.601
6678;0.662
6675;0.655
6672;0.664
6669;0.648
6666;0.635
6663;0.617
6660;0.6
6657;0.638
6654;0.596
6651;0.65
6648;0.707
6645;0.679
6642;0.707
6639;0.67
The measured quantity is 0.49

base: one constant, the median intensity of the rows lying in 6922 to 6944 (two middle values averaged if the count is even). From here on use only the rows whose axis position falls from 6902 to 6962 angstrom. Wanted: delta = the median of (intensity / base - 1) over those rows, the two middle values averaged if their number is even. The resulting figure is -0.005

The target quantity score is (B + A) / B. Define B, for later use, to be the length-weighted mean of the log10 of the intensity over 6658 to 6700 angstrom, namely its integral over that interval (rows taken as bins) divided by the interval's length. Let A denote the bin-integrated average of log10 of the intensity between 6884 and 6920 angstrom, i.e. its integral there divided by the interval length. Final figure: 2.03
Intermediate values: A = -0.225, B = -0.218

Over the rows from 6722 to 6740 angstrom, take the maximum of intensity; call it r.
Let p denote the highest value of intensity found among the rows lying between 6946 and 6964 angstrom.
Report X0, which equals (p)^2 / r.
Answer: 1.19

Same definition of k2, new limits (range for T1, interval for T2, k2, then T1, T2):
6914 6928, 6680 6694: 1.78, 0.058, 0.033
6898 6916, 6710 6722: 0.68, 0.051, 0.076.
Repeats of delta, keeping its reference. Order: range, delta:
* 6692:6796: -0.231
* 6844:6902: -0.220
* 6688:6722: -0.187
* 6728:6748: -0.227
